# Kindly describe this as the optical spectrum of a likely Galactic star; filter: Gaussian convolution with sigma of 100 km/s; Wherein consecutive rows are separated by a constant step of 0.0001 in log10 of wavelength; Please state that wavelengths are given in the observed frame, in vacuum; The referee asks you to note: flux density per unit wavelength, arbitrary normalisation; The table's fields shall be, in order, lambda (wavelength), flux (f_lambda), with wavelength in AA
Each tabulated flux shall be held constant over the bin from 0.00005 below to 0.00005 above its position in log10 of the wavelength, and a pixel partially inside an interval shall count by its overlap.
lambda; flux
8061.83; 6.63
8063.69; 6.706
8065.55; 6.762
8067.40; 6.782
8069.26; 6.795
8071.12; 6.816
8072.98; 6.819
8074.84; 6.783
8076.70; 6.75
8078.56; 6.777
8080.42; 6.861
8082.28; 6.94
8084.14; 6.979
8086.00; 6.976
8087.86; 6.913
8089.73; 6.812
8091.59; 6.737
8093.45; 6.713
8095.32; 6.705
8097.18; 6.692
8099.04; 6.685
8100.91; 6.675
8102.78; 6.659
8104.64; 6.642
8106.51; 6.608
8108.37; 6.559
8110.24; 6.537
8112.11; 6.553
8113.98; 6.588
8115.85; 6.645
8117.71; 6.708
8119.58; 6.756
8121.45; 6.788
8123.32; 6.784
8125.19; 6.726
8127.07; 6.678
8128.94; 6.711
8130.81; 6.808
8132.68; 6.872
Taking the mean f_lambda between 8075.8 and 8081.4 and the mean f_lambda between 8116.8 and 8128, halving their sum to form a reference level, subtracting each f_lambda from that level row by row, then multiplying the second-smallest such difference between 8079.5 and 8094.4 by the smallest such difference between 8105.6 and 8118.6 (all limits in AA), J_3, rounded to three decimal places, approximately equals -0.012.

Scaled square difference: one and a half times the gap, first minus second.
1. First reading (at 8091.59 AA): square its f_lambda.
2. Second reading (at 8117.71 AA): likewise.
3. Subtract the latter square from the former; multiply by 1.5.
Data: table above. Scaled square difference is 1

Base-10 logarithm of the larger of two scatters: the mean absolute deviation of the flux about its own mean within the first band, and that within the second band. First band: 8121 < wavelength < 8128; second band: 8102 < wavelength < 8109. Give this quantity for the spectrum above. -1.38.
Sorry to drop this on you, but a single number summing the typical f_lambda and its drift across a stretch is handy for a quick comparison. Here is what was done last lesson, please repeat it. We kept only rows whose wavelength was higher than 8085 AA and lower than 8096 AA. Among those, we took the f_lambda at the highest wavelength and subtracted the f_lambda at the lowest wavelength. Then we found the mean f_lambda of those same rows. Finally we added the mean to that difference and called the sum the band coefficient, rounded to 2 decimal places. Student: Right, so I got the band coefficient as 6.54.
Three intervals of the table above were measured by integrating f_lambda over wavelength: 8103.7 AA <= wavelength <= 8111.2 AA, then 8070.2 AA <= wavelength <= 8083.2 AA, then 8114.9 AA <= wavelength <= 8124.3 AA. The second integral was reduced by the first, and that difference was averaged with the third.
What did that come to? 51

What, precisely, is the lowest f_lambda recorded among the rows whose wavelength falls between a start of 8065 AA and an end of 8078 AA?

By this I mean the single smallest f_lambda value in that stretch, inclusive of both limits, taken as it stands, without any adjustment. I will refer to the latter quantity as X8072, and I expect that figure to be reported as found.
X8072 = 6.75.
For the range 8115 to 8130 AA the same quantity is 6.645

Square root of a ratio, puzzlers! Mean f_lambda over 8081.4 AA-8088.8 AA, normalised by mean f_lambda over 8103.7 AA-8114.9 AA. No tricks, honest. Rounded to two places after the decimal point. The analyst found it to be 1.03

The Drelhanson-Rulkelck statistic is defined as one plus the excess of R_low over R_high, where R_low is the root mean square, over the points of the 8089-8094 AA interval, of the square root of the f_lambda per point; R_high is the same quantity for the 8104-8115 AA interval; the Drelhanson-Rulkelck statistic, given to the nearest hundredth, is 1.03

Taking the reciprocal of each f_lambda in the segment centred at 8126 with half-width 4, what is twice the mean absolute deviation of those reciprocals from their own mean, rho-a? 0.0013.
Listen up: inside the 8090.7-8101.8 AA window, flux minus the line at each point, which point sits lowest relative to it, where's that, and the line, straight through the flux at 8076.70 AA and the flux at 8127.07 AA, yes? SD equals 8100.91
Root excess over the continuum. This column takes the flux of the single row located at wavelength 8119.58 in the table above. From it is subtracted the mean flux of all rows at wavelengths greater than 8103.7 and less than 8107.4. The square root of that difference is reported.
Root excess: 0.36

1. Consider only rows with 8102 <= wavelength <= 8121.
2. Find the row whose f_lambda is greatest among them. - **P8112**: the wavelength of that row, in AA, 8119.58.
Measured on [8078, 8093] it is 8084.14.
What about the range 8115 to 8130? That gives 8121.45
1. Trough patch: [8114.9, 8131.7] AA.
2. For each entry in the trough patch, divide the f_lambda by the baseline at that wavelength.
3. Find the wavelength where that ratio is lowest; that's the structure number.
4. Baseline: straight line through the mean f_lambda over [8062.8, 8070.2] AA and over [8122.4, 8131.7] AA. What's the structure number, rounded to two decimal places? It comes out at 8115.85 AA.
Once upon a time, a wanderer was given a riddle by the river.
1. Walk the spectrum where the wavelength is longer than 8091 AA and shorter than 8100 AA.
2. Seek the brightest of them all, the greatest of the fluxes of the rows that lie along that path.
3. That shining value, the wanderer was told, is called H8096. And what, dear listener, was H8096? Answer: 6.737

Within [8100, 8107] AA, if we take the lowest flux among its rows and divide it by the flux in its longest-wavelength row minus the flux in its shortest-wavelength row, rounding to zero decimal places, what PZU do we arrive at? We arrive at -99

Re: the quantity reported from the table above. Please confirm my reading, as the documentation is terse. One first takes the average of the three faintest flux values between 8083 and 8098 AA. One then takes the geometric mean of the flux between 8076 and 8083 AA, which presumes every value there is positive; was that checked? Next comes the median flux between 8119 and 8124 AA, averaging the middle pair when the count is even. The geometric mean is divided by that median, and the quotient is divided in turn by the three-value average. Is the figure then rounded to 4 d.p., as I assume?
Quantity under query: 0.1502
